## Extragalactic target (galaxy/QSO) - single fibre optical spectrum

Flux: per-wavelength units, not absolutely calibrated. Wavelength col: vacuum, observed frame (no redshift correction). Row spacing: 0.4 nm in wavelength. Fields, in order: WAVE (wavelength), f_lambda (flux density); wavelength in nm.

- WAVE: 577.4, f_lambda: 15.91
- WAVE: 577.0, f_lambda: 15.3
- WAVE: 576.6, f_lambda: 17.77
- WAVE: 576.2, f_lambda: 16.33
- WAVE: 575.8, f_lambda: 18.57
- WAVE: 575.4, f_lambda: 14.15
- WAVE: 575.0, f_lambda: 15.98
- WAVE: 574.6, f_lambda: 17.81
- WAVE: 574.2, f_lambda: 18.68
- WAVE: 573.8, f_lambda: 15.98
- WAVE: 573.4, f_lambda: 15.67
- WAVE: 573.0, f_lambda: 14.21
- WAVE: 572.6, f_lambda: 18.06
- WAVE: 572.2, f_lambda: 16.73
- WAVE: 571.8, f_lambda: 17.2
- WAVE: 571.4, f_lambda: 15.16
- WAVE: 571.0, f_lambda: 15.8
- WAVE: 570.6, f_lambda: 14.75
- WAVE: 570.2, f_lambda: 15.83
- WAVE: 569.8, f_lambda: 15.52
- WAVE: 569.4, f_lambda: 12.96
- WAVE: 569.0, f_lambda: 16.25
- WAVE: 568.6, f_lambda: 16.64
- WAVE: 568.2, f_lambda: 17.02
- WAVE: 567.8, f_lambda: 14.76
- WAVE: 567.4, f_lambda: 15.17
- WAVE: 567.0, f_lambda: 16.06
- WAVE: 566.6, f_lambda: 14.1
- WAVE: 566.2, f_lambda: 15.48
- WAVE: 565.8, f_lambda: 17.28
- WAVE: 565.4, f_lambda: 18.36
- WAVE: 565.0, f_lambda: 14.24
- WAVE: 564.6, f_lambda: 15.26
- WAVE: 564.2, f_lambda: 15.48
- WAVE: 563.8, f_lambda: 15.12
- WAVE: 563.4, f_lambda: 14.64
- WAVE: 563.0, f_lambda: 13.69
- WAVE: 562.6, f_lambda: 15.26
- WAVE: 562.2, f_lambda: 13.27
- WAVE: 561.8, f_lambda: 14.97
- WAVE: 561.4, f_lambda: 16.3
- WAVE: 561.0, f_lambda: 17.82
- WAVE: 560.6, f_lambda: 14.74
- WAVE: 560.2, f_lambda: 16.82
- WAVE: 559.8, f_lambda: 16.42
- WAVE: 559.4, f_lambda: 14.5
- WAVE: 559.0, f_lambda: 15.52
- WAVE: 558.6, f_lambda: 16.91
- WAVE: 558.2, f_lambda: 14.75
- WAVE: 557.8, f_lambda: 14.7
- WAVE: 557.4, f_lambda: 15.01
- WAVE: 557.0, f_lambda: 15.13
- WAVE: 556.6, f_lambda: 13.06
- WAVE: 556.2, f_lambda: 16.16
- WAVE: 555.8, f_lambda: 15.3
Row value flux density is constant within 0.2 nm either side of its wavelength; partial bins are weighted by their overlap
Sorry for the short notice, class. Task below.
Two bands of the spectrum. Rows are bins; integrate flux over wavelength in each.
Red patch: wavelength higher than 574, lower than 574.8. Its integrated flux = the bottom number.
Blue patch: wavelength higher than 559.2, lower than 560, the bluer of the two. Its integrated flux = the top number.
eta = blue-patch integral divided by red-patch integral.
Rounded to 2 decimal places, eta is 0.85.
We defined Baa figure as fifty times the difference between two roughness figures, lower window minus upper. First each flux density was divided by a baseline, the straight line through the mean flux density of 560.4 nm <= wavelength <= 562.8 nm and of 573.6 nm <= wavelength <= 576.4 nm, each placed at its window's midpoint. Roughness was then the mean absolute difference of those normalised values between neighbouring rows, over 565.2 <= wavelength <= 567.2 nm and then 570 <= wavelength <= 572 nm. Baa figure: 1.30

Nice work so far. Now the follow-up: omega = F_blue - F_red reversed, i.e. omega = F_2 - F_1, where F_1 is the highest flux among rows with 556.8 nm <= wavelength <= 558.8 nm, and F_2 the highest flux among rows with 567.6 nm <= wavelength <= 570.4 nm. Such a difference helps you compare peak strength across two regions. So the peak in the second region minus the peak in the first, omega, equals 0.1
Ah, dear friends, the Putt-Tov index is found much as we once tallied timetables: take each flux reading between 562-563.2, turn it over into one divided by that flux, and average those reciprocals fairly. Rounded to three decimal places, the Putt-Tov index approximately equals 0.071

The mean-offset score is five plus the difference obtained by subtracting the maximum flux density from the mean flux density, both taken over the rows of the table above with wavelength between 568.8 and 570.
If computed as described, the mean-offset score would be 3.7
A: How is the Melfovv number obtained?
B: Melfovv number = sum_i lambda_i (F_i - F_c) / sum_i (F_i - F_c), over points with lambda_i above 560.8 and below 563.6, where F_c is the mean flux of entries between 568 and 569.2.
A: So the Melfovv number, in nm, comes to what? 562.75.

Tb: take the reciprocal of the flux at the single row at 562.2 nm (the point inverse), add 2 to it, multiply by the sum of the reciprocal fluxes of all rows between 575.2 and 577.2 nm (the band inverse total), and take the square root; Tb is 0.799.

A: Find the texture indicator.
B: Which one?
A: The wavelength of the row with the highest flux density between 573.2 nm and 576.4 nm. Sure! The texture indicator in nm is 574.2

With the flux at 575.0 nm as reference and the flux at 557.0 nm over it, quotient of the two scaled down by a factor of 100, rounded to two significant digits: 0.0095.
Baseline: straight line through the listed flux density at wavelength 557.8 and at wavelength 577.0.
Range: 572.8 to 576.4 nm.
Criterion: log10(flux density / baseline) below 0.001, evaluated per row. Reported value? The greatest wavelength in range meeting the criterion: 575.4 nm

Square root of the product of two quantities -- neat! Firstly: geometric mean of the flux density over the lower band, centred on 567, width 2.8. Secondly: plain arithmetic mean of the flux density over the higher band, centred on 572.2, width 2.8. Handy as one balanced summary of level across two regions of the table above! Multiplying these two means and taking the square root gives 15.9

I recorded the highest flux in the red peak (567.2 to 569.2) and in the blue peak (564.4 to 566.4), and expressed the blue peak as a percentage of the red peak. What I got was 108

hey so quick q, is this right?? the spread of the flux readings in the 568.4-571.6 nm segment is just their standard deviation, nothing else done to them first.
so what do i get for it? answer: 1.1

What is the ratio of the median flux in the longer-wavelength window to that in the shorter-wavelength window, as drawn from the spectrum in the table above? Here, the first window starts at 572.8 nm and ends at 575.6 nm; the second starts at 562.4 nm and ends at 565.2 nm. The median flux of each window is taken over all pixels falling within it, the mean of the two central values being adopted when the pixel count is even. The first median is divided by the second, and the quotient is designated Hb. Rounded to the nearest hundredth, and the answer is 1.06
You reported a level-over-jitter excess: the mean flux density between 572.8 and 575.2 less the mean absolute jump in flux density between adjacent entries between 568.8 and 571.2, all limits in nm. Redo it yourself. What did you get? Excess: 14.73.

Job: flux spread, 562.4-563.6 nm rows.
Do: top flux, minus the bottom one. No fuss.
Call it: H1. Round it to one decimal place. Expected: 1.6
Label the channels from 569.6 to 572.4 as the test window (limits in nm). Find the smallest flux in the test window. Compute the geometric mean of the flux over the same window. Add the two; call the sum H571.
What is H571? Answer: 30.6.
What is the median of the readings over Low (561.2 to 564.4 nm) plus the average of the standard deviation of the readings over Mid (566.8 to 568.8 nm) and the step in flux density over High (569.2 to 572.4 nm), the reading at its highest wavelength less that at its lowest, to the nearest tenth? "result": 17.4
